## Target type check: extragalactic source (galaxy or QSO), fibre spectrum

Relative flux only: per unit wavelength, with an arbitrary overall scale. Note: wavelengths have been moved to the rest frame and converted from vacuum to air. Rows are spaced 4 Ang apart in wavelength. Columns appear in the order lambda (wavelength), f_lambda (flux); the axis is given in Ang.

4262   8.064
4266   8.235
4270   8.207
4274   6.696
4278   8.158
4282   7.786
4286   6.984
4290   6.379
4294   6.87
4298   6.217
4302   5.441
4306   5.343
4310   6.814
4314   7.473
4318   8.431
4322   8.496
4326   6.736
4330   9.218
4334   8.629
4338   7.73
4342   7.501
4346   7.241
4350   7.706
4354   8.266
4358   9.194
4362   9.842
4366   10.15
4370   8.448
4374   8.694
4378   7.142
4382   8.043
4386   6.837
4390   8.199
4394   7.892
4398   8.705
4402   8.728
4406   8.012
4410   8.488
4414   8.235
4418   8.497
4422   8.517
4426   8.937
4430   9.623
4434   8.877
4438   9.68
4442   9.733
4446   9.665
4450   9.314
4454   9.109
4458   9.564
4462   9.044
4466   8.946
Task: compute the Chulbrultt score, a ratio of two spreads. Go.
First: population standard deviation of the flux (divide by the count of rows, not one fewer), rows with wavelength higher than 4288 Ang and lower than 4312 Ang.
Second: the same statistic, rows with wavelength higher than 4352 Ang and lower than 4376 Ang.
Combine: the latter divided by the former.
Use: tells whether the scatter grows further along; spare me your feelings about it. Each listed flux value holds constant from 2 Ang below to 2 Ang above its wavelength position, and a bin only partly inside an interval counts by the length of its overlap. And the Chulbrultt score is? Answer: 1.2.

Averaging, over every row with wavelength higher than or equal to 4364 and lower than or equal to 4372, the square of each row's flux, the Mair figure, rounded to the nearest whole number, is 87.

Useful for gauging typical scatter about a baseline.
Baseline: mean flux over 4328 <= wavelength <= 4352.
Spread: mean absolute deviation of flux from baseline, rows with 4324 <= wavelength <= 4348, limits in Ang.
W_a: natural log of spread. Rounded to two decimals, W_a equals -0.26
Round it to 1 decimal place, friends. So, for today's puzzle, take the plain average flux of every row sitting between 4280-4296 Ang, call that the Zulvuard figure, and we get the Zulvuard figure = 7.0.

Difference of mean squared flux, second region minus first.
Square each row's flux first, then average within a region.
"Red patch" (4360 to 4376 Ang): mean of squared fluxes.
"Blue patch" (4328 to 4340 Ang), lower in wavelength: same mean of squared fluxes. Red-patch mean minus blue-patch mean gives 14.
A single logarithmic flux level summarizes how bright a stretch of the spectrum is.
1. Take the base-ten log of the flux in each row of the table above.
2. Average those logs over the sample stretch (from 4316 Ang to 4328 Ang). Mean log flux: 0.89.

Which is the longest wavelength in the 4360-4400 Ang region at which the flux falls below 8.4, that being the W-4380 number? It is 4394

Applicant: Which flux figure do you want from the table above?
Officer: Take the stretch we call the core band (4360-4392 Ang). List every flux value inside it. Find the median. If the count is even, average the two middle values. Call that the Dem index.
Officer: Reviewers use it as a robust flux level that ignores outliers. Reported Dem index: 8.3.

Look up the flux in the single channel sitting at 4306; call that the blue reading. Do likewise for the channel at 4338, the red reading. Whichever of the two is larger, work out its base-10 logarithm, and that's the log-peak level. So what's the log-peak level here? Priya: 0.89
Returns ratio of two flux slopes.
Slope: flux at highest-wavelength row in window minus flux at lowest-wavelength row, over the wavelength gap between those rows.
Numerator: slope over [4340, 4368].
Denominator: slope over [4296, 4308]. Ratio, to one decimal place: -1.0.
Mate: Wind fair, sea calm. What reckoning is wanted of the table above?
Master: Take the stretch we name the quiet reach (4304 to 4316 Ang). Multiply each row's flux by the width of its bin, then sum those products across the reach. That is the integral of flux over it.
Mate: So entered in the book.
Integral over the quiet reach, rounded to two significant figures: 79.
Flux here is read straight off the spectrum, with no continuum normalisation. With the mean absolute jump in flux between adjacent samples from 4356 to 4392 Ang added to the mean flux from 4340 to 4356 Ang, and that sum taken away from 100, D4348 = 91.3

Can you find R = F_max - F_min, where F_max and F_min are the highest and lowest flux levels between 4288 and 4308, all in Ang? 1.53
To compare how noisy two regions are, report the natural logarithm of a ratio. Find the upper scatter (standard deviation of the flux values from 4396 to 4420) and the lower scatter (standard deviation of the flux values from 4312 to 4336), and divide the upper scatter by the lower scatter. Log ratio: -1.18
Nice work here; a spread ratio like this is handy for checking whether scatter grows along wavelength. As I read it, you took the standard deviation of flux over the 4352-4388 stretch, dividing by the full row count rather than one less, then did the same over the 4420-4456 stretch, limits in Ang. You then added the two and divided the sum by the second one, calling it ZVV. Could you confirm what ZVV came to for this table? 3.6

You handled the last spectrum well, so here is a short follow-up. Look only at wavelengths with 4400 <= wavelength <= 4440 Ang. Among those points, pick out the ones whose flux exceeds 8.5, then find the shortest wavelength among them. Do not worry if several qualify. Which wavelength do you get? 4402 Ang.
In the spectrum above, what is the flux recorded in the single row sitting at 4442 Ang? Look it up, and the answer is 9.733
